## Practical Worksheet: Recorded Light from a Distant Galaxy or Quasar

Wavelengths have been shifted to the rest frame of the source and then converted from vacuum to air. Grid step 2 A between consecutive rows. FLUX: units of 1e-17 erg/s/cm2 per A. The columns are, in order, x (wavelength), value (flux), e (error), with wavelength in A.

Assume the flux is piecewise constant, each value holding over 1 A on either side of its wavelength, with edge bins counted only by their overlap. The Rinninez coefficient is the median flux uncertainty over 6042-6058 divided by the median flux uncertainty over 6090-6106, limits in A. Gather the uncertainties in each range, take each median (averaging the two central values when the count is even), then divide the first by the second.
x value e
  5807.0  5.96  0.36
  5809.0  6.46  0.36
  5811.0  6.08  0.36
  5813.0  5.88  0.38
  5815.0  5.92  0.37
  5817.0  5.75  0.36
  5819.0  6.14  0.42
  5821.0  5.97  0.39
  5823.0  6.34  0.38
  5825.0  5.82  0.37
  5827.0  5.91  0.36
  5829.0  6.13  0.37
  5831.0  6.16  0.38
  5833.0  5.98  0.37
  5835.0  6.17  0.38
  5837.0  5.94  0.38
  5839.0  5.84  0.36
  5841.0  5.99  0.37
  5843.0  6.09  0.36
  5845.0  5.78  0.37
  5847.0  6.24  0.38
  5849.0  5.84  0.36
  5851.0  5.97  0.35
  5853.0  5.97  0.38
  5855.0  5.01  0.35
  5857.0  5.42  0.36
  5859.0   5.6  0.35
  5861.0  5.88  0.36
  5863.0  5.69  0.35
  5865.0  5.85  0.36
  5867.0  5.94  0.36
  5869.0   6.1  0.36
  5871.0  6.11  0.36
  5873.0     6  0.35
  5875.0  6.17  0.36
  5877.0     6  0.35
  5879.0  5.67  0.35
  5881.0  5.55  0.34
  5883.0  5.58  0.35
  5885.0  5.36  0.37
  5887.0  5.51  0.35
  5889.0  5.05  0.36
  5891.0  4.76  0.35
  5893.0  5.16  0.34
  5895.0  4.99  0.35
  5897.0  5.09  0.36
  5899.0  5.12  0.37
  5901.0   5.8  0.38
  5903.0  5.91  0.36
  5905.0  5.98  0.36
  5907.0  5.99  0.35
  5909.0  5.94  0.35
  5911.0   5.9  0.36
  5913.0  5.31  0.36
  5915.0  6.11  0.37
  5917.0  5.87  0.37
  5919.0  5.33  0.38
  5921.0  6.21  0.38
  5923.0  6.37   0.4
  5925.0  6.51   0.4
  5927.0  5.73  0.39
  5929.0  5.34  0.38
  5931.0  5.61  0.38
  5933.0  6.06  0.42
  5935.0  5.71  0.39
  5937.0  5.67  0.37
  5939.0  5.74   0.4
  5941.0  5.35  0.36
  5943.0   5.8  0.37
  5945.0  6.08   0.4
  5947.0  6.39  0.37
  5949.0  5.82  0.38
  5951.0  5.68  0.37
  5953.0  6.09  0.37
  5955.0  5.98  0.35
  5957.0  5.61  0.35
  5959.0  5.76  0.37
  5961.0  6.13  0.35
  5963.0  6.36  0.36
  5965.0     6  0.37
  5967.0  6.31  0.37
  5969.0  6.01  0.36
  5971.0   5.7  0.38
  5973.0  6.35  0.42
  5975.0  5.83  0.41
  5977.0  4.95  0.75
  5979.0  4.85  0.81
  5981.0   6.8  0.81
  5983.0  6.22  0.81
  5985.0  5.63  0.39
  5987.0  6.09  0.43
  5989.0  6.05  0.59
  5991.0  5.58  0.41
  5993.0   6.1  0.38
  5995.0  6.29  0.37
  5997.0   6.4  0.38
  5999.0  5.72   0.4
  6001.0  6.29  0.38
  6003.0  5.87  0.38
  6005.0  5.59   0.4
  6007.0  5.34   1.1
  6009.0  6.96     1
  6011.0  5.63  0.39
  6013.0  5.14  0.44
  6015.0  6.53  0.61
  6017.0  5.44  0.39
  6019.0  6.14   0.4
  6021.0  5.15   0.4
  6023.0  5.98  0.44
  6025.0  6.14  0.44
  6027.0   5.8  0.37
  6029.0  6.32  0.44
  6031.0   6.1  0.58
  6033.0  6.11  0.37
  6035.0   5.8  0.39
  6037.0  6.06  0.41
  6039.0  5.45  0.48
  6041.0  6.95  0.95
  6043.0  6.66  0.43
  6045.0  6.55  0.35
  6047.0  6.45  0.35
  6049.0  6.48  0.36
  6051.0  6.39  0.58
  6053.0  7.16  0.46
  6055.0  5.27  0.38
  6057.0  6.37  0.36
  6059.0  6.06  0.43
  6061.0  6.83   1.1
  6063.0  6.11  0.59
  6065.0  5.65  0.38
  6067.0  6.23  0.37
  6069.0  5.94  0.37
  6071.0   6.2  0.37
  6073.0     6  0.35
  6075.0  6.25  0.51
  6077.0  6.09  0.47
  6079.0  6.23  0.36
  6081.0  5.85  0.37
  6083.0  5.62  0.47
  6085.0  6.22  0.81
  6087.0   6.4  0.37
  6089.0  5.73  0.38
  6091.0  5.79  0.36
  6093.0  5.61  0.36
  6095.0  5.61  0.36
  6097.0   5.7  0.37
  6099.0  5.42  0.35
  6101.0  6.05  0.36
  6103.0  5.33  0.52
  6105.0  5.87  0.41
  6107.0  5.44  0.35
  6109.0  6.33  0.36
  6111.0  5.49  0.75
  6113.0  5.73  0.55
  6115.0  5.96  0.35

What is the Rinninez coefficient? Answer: 1.03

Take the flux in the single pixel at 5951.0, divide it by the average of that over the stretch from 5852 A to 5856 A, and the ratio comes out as 1.03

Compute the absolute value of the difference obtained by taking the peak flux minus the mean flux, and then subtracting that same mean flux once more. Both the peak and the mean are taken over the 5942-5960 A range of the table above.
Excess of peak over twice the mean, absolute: 5.43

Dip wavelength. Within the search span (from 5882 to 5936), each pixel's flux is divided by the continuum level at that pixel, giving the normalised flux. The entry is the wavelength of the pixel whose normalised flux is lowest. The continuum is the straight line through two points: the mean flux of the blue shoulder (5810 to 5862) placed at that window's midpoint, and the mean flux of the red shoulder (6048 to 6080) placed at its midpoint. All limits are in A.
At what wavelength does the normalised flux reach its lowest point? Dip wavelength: 5891.0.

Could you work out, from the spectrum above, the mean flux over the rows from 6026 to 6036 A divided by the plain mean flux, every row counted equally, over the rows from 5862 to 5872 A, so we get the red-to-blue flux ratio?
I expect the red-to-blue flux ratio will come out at 1.015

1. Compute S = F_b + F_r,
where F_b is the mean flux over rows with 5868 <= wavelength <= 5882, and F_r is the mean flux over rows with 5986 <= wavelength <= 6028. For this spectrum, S 11.9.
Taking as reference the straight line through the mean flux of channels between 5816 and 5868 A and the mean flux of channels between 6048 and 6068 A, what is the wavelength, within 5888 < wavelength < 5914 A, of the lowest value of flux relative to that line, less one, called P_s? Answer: 5891.0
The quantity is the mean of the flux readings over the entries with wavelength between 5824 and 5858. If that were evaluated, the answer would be 5.90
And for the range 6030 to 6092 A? 6.16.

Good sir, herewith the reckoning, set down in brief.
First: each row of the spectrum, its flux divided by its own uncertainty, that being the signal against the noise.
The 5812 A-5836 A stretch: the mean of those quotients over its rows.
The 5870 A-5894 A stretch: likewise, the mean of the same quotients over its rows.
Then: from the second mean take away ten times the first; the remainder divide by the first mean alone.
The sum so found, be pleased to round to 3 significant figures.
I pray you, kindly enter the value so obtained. -9.01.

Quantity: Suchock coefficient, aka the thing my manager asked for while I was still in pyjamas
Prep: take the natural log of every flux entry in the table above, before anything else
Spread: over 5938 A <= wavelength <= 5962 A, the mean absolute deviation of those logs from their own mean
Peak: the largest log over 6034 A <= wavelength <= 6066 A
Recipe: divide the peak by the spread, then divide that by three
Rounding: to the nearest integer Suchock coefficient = 18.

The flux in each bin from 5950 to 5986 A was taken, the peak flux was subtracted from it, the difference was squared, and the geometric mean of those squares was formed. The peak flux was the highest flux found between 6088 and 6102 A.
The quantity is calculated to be 0.05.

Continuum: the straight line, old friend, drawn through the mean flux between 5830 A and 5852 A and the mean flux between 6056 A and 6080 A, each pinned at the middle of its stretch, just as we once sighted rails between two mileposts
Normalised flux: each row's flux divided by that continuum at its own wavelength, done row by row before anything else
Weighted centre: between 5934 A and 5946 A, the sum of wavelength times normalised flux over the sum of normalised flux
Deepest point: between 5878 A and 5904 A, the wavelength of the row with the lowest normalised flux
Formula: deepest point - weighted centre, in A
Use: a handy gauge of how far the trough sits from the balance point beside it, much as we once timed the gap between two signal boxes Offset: -49.1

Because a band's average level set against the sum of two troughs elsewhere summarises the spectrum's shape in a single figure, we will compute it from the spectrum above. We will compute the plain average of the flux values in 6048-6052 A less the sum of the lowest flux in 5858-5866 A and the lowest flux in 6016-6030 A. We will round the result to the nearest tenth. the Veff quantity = -4.3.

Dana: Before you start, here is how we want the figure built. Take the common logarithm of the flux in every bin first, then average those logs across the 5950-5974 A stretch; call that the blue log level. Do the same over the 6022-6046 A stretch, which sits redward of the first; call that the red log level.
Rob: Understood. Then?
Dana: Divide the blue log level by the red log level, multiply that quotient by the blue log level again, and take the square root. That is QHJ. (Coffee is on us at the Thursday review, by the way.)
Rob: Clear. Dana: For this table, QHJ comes 0.876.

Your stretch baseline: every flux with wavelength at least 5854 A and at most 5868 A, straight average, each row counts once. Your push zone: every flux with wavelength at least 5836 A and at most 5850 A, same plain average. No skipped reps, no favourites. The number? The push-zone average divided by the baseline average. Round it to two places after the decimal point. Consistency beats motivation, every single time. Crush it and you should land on 1.06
